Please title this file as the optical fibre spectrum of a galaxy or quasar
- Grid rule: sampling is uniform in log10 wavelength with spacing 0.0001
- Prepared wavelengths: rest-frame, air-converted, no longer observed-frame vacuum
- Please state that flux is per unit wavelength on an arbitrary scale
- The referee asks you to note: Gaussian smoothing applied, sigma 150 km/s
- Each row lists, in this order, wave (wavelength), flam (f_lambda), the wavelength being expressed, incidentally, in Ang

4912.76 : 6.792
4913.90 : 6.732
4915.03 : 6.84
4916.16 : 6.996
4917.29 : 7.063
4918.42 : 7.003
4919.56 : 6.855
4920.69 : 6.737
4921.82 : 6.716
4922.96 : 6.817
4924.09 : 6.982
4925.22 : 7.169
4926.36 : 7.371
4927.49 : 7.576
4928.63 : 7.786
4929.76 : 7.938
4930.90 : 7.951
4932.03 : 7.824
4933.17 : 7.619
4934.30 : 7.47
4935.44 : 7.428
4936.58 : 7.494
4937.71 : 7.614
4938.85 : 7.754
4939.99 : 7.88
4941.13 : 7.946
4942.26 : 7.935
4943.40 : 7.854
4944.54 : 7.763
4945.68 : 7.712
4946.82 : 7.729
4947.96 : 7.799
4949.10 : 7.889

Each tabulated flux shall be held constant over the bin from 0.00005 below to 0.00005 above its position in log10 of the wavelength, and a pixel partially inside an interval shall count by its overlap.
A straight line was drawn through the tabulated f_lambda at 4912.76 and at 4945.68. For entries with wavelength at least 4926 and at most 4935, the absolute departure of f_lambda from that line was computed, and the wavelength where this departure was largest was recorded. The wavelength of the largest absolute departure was 4929.76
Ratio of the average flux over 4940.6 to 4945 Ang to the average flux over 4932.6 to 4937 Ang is 1.05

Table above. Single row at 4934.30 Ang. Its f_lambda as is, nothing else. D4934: 7.47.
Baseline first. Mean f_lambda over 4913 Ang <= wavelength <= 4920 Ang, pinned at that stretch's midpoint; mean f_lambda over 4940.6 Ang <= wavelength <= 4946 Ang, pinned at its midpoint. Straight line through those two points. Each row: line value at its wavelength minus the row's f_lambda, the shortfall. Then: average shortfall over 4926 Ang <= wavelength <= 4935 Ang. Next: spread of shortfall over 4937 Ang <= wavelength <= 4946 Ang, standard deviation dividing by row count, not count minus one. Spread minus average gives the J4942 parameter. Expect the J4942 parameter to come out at 0.43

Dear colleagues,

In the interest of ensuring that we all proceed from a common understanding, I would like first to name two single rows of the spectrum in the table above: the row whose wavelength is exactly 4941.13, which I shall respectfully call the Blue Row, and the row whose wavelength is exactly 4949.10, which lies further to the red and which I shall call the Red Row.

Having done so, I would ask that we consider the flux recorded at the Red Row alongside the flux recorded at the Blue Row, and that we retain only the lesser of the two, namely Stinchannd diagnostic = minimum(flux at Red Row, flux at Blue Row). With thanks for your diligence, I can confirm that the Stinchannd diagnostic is 7.89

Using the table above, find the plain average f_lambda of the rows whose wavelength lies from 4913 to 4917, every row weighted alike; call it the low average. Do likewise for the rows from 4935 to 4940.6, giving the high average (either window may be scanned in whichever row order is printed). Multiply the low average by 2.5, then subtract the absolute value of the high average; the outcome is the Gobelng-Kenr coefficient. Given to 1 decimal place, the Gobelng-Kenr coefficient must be 9.5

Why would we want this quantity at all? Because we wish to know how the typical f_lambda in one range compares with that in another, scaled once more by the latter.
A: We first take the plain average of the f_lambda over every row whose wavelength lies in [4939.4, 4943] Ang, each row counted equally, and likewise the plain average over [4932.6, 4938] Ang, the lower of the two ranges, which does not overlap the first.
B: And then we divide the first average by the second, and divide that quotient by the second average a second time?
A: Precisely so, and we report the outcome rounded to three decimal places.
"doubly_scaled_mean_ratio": 0.140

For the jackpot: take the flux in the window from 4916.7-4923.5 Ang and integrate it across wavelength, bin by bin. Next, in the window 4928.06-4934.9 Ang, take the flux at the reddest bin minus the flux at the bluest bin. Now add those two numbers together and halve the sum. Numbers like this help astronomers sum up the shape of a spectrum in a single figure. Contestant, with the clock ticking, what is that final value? 23.2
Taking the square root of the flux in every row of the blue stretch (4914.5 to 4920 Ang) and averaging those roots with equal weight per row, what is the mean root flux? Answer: 2.64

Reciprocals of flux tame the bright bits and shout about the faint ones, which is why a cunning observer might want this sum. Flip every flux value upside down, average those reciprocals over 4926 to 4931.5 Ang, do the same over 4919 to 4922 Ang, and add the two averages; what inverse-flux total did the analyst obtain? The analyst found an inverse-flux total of 0.277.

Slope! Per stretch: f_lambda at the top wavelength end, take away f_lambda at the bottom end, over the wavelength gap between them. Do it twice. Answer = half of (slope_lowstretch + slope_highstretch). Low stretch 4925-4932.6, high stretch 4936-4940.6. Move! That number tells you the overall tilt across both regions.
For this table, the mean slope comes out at 0.10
